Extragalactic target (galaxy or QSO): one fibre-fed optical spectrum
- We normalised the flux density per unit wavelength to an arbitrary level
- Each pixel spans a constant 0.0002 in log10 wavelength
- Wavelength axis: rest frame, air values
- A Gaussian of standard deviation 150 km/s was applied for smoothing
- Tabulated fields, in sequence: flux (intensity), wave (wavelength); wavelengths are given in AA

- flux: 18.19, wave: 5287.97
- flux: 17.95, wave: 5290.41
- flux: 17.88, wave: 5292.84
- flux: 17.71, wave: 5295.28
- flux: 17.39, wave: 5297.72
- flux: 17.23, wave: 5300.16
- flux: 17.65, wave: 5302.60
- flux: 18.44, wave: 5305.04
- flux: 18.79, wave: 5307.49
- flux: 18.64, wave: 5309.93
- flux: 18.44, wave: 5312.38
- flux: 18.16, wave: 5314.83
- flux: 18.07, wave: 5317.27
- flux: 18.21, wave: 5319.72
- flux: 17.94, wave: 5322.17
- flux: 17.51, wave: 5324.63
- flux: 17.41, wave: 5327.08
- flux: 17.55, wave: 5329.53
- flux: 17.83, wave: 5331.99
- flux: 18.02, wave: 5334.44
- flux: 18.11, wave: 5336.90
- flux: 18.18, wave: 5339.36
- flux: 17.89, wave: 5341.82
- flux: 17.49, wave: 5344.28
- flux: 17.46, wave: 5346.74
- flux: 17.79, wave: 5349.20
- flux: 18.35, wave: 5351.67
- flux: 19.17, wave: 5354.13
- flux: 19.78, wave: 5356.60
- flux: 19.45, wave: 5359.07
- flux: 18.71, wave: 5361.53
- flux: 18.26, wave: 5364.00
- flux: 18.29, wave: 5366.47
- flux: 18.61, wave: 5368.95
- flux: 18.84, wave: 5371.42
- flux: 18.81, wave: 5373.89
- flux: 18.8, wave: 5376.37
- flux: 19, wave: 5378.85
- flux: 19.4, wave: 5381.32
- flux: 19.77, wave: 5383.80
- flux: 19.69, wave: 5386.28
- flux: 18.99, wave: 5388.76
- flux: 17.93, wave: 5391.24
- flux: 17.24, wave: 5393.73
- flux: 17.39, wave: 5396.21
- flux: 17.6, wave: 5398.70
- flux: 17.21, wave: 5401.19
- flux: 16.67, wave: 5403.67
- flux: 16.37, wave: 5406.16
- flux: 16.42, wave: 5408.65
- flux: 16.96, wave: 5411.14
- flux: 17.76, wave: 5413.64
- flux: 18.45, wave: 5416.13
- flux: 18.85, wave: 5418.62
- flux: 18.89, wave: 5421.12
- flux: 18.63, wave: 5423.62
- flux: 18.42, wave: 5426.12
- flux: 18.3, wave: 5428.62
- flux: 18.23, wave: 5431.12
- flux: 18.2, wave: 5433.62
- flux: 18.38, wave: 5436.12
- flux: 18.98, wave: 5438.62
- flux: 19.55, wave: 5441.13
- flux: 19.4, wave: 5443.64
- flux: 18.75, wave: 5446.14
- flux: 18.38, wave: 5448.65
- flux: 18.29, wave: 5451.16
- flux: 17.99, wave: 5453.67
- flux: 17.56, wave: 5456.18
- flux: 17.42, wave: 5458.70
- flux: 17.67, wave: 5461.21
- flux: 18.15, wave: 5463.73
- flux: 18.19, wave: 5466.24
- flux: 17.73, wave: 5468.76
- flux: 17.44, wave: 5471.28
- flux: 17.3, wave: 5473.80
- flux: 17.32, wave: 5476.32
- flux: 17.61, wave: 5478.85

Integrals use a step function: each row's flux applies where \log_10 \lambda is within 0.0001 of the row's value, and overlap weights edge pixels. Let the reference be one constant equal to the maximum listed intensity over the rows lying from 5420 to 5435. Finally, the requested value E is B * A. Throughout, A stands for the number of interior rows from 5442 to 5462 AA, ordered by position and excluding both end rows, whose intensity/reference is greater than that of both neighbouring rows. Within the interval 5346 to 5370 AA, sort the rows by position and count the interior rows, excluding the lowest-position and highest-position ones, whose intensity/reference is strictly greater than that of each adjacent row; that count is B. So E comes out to 0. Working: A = 0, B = 1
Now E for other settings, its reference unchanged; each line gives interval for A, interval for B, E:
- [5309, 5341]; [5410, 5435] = 1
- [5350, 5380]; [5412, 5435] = 2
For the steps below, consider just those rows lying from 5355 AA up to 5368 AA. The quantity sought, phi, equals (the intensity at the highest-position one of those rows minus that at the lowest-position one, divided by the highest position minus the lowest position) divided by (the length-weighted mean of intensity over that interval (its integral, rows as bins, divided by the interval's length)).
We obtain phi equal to -0.008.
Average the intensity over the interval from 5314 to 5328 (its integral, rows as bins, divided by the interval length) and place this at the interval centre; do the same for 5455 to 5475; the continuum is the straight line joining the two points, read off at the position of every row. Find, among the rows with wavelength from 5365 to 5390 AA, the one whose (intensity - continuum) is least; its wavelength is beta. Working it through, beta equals 5366.47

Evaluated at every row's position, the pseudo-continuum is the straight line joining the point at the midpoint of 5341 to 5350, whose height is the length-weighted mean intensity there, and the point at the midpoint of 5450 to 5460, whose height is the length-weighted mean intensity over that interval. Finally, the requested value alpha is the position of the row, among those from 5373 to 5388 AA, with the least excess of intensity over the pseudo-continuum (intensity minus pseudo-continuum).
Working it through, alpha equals 5376.37 AA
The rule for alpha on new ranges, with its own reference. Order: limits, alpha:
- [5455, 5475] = 5473.80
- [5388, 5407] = 5406.16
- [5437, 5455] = 5453.67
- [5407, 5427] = 5408.65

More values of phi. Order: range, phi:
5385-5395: -0.018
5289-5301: -0.004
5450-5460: -0.006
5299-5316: 0.003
